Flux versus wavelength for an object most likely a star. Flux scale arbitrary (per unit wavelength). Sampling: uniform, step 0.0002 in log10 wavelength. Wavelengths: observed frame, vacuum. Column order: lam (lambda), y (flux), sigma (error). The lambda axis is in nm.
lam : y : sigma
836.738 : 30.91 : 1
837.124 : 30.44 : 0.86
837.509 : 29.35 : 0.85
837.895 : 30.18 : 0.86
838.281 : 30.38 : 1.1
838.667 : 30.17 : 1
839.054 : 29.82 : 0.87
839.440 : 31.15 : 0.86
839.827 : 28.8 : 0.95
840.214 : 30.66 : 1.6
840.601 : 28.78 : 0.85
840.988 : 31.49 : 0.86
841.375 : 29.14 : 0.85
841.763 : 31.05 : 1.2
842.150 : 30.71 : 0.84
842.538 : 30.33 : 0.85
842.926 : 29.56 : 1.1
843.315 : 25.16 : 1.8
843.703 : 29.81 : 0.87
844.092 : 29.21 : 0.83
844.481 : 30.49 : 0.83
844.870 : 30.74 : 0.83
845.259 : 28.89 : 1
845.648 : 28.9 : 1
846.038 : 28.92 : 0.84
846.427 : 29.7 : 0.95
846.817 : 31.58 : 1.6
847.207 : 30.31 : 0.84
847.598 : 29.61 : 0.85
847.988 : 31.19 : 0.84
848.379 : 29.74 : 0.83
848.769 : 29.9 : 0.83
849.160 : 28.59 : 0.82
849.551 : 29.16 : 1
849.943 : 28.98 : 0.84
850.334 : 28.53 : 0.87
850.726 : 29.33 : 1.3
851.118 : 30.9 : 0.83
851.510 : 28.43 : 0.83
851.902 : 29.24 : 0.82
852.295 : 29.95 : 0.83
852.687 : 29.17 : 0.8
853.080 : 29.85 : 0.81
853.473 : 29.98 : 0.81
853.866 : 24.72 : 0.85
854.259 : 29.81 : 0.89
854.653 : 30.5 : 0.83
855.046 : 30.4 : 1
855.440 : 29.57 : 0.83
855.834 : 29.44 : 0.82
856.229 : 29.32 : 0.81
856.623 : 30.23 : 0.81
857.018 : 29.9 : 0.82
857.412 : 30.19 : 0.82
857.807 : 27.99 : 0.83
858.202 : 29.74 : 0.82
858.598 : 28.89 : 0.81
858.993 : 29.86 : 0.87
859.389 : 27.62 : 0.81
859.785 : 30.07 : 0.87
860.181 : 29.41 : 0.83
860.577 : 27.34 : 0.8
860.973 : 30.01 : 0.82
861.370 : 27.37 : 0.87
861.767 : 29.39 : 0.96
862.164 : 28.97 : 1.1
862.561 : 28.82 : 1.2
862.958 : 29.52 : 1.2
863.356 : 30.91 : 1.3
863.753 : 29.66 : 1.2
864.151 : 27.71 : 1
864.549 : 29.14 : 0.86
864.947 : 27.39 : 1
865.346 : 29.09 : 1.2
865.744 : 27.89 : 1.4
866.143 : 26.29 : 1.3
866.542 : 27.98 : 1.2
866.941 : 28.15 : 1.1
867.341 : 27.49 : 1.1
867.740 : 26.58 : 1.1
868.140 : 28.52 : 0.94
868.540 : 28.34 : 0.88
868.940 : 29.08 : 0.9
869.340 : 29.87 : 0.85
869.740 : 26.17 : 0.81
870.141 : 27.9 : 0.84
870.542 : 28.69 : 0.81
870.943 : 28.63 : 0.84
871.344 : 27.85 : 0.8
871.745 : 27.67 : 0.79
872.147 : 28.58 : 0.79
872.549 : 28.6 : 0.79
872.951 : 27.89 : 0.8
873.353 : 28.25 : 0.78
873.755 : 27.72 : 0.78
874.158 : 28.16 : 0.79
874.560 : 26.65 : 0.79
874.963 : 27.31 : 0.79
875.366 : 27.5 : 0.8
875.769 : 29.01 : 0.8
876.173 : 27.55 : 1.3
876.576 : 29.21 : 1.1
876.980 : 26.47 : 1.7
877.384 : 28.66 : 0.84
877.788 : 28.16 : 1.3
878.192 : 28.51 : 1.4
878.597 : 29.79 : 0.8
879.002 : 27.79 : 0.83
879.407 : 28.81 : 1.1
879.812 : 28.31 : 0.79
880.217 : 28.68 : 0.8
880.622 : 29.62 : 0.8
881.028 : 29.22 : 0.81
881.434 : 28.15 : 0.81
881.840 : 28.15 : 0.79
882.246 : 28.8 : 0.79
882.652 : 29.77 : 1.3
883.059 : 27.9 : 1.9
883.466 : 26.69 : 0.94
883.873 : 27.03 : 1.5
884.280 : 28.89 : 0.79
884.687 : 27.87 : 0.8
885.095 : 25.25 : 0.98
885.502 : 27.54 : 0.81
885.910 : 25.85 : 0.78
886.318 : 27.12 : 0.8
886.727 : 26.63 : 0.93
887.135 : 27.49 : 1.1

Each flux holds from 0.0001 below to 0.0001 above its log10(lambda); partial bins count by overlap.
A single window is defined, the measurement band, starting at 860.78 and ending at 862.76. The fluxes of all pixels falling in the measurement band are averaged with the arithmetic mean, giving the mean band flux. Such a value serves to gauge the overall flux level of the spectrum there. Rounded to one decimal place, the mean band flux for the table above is 28.9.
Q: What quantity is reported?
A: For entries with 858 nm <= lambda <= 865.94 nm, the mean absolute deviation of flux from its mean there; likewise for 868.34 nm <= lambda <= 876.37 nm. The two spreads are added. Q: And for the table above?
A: 1.50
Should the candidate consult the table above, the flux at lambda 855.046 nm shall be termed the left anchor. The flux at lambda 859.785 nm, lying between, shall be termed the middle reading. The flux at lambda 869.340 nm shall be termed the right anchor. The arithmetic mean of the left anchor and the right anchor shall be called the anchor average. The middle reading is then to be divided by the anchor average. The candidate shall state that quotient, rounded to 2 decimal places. 1.00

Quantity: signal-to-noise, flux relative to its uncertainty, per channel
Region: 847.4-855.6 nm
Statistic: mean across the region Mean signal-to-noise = 34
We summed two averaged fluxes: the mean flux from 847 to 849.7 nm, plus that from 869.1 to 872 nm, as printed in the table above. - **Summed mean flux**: 57.9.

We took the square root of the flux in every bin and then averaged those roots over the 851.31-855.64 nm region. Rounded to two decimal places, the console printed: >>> 5.41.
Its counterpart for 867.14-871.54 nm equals 5.30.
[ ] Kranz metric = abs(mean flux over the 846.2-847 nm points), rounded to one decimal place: 30.6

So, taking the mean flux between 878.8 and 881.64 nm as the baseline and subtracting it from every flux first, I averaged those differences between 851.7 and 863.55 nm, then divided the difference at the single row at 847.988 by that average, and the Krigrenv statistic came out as 4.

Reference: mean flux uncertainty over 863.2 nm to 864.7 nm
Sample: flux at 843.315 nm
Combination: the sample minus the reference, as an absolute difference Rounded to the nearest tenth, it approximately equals 24.1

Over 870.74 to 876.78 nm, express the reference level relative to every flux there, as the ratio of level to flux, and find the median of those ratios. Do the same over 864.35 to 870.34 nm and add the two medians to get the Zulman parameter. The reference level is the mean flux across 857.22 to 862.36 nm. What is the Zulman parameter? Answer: 2.08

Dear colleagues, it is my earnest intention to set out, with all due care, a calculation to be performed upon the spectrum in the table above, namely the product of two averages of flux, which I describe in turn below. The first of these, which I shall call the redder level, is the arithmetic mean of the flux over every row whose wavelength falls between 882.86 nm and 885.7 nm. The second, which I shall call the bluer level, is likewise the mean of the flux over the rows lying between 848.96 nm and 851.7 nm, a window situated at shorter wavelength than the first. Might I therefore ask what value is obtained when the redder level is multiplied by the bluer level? 796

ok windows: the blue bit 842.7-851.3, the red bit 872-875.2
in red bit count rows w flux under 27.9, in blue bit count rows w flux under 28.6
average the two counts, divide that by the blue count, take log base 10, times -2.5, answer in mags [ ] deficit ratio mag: -0.17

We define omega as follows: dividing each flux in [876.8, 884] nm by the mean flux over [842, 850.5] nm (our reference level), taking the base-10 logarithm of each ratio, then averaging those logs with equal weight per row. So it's -0.018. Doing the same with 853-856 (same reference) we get -0.005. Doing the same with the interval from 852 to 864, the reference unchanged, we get -0.004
